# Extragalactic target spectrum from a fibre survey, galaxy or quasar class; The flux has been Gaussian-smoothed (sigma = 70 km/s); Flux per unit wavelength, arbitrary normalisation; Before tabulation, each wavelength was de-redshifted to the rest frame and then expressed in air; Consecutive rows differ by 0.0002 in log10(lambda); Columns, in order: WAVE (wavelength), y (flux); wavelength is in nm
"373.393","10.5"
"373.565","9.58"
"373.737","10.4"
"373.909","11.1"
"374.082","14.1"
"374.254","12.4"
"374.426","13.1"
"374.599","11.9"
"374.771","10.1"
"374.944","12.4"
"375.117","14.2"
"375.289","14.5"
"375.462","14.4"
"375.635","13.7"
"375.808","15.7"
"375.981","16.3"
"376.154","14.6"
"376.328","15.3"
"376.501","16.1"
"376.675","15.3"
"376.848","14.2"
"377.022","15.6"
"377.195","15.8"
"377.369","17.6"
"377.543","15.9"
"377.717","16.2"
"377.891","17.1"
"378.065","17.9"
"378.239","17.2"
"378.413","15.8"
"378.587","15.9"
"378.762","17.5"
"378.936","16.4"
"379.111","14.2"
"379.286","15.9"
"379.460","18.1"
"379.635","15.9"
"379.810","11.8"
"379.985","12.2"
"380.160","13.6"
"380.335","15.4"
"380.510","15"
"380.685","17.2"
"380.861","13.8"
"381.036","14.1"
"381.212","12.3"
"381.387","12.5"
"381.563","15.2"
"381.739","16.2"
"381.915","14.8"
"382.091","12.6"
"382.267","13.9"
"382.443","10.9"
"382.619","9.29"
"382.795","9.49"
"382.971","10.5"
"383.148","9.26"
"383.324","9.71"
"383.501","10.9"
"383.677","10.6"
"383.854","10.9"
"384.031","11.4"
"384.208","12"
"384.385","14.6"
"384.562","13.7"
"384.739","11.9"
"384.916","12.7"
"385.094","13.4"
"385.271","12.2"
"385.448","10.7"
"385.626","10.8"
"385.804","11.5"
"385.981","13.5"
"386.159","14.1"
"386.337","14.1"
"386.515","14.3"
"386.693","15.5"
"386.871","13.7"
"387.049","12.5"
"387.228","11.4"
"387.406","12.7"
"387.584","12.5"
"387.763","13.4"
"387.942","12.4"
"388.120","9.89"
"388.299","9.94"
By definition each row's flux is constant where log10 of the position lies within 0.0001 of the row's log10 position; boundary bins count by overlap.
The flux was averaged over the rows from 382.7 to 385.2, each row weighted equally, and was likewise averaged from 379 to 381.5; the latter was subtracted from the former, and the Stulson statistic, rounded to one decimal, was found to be -2.9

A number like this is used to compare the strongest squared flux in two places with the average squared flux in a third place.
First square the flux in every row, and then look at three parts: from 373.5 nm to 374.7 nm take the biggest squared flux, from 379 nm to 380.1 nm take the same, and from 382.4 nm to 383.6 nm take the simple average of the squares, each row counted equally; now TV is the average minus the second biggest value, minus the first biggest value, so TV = -426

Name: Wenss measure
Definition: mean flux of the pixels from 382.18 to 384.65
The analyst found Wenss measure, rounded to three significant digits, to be 11.2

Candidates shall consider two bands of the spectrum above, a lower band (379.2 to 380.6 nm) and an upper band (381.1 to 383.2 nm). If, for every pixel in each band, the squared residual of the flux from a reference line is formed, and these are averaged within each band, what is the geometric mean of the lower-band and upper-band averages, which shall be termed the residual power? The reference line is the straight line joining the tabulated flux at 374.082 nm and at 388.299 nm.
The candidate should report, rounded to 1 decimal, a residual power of 6.8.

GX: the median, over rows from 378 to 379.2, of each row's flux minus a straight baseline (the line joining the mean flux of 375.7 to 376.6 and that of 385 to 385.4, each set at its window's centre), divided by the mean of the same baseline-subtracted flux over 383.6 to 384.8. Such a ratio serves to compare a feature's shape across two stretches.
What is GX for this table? -2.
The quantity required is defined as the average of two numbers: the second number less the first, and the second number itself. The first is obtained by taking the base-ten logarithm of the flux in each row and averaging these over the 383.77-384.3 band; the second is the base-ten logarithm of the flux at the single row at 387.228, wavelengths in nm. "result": 0.53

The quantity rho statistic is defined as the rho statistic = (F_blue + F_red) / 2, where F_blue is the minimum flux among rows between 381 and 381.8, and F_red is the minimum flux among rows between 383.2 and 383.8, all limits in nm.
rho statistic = 11.0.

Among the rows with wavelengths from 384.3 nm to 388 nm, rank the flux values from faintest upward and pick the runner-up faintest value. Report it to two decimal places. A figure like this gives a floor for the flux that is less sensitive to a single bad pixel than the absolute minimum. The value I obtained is 10.80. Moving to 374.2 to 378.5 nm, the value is 11.90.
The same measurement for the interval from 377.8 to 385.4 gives 9.29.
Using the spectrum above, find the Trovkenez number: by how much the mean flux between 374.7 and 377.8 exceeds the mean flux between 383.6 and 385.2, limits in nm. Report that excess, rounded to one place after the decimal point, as 2.5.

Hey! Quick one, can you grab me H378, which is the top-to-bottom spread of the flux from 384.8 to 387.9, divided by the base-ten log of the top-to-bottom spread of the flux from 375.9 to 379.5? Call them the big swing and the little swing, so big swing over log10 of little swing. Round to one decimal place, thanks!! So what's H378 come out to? 8.1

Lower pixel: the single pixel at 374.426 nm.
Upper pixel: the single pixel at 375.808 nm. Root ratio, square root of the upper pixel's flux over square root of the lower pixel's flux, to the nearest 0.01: 1.09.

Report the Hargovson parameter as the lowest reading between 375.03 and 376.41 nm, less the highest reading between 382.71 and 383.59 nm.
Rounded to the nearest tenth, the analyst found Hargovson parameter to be 2.8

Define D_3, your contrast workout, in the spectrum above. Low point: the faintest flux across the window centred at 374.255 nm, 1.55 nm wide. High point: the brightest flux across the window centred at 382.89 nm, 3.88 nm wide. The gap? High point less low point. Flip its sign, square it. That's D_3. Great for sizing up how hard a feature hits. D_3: 44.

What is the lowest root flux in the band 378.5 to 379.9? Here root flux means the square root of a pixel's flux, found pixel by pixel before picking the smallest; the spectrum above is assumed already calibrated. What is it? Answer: 3.44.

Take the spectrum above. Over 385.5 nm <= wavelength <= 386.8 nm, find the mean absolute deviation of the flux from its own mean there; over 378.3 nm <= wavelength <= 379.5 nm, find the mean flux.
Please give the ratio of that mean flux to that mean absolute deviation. 12.6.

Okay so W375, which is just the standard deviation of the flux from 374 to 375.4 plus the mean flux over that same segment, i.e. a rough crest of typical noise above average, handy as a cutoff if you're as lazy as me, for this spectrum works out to 14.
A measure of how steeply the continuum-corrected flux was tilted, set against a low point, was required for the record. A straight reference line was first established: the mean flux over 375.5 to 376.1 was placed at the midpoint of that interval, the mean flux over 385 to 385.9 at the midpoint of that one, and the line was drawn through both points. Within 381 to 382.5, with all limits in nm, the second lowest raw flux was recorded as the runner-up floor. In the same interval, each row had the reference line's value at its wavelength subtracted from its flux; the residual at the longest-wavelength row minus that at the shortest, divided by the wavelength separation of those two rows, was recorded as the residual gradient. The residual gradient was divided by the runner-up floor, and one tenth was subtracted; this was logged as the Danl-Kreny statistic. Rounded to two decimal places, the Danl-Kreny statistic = -0.26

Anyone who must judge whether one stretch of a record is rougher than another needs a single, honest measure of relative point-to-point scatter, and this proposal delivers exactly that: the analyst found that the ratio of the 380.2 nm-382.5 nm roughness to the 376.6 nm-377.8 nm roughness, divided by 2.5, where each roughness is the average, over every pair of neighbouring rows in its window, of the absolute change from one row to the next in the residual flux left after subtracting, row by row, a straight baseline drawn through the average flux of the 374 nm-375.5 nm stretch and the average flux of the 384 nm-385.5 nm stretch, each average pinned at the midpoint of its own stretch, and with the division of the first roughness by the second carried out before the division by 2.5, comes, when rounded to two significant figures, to 0.61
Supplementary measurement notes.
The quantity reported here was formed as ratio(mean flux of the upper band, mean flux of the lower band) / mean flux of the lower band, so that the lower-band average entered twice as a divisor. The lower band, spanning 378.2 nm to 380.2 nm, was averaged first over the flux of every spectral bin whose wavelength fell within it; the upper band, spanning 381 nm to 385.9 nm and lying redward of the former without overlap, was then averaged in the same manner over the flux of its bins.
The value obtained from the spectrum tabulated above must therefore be 0.051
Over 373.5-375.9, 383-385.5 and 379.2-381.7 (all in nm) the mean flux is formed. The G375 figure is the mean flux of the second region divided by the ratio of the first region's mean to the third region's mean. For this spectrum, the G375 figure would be 13.4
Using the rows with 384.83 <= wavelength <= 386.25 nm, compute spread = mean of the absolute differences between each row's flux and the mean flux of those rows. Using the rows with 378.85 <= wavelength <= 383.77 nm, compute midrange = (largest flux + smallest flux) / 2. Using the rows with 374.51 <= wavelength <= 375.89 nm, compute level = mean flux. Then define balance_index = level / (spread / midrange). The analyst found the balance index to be 172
